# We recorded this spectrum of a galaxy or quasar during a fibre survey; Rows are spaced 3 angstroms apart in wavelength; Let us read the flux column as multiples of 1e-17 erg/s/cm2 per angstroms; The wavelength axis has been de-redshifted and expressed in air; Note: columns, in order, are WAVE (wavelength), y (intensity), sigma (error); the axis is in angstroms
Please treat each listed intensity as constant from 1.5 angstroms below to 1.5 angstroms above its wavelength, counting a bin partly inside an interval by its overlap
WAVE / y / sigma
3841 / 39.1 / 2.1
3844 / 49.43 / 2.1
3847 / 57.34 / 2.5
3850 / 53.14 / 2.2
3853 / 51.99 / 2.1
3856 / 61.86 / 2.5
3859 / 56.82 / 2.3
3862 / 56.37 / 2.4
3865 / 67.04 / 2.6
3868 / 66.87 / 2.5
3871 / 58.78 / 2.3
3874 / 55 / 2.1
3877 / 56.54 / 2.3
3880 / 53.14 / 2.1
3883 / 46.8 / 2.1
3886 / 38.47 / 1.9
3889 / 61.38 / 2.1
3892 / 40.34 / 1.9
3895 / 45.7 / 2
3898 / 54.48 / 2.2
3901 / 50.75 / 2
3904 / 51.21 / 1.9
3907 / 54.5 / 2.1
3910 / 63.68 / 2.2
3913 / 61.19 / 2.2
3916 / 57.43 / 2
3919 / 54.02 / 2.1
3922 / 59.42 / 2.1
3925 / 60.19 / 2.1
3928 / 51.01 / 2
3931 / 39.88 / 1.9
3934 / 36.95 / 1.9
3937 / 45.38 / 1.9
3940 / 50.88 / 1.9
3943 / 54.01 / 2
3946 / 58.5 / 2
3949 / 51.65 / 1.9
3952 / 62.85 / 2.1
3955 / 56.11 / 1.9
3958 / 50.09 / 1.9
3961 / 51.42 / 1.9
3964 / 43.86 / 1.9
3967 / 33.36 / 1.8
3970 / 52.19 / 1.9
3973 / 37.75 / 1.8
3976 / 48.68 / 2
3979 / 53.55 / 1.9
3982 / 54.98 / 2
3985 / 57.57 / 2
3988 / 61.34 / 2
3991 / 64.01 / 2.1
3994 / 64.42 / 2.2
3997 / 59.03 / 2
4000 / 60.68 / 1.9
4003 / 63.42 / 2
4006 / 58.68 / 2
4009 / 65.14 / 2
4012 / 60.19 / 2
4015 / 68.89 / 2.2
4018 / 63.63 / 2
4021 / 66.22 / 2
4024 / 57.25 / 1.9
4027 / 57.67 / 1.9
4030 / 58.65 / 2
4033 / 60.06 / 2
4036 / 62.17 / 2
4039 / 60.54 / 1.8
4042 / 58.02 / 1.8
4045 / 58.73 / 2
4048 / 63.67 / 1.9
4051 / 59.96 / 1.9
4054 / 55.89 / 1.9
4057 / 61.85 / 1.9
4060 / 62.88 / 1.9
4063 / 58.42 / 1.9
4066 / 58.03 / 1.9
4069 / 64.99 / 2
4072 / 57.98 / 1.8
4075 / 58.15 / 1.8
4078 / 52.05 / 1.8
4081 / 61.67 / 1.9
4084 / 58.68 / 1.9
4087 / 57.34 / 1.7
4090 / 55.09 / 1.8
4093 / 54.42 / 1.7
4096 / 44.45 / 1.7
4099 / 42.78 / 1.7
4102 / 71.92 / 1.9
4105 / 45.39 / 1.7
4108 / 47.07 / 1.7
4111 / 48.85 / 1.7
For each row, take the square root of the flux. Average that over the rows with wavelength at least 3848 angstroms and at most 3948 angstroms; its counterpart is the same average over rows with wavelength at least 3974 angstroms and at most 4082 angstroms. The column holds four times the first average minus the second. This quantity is 21.5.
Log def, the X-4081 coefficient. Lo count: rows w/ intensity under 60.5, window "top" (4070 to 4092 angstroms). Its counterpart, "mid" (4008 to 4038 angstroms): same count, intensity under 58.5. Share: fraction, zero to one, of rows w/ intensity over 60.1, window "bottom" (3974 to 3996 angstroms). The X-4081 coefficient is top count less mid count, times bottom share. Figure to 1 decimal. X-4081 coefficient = 1.7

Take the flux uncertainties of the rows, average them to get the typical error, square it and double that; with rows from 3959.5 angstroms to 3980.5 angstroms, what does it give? 7.1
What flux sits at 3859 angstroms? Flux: 56.82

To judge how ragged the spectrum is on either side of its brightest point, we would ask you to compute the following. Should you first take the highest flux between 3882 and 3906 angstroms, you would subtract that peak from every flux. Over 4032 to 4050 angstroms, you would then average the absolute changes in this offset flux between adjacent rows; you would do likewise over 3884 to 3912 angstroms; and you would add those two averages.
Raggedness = 12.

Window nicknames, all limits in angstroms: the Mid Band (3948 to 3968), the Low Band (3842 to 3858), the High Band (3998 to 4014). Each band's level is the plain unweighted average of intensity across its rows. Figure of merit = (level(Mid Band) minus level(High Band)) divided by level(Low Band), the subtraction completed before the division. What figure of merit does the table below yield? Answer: -0.21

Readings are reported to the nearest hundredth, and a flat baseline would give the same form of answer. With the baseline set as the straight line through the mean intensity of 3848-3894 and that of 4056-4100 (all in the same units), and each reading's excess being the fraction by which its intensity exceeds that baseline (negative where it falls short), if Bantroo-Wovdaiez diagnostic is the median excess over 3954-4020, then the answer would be 0.04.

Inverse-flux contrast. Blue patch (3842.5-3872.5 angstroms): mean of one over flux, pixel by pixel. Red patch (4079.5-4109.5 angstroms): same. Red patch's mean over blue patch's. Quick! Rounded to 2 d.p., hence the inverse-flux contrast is 1.09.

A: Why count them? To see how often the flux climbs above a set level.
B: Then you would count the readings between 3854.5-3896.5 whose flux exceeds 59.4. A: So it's 4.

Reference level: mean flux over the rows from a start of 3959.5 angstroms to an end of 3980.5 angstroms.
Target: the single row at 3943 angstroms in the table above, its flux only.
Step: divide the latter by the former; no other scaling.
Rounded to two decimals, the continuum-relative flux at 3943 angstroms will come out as 1.18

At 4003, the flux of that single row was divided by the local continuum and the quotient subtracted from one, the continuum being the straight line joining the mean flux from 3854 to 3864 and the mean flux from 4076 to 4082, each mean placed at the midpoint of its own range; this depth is -0.11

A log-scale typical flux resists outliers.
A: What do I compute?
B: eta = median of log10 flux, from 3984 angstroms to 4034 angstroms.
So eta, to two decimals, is 1.78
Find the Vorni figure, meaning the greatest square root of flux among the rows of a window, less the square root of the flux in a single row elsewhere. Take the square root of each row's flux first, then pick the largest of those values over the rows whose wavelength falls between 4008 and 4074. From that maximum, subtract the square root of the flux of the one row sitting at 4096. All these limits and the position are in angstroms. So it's 1.63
